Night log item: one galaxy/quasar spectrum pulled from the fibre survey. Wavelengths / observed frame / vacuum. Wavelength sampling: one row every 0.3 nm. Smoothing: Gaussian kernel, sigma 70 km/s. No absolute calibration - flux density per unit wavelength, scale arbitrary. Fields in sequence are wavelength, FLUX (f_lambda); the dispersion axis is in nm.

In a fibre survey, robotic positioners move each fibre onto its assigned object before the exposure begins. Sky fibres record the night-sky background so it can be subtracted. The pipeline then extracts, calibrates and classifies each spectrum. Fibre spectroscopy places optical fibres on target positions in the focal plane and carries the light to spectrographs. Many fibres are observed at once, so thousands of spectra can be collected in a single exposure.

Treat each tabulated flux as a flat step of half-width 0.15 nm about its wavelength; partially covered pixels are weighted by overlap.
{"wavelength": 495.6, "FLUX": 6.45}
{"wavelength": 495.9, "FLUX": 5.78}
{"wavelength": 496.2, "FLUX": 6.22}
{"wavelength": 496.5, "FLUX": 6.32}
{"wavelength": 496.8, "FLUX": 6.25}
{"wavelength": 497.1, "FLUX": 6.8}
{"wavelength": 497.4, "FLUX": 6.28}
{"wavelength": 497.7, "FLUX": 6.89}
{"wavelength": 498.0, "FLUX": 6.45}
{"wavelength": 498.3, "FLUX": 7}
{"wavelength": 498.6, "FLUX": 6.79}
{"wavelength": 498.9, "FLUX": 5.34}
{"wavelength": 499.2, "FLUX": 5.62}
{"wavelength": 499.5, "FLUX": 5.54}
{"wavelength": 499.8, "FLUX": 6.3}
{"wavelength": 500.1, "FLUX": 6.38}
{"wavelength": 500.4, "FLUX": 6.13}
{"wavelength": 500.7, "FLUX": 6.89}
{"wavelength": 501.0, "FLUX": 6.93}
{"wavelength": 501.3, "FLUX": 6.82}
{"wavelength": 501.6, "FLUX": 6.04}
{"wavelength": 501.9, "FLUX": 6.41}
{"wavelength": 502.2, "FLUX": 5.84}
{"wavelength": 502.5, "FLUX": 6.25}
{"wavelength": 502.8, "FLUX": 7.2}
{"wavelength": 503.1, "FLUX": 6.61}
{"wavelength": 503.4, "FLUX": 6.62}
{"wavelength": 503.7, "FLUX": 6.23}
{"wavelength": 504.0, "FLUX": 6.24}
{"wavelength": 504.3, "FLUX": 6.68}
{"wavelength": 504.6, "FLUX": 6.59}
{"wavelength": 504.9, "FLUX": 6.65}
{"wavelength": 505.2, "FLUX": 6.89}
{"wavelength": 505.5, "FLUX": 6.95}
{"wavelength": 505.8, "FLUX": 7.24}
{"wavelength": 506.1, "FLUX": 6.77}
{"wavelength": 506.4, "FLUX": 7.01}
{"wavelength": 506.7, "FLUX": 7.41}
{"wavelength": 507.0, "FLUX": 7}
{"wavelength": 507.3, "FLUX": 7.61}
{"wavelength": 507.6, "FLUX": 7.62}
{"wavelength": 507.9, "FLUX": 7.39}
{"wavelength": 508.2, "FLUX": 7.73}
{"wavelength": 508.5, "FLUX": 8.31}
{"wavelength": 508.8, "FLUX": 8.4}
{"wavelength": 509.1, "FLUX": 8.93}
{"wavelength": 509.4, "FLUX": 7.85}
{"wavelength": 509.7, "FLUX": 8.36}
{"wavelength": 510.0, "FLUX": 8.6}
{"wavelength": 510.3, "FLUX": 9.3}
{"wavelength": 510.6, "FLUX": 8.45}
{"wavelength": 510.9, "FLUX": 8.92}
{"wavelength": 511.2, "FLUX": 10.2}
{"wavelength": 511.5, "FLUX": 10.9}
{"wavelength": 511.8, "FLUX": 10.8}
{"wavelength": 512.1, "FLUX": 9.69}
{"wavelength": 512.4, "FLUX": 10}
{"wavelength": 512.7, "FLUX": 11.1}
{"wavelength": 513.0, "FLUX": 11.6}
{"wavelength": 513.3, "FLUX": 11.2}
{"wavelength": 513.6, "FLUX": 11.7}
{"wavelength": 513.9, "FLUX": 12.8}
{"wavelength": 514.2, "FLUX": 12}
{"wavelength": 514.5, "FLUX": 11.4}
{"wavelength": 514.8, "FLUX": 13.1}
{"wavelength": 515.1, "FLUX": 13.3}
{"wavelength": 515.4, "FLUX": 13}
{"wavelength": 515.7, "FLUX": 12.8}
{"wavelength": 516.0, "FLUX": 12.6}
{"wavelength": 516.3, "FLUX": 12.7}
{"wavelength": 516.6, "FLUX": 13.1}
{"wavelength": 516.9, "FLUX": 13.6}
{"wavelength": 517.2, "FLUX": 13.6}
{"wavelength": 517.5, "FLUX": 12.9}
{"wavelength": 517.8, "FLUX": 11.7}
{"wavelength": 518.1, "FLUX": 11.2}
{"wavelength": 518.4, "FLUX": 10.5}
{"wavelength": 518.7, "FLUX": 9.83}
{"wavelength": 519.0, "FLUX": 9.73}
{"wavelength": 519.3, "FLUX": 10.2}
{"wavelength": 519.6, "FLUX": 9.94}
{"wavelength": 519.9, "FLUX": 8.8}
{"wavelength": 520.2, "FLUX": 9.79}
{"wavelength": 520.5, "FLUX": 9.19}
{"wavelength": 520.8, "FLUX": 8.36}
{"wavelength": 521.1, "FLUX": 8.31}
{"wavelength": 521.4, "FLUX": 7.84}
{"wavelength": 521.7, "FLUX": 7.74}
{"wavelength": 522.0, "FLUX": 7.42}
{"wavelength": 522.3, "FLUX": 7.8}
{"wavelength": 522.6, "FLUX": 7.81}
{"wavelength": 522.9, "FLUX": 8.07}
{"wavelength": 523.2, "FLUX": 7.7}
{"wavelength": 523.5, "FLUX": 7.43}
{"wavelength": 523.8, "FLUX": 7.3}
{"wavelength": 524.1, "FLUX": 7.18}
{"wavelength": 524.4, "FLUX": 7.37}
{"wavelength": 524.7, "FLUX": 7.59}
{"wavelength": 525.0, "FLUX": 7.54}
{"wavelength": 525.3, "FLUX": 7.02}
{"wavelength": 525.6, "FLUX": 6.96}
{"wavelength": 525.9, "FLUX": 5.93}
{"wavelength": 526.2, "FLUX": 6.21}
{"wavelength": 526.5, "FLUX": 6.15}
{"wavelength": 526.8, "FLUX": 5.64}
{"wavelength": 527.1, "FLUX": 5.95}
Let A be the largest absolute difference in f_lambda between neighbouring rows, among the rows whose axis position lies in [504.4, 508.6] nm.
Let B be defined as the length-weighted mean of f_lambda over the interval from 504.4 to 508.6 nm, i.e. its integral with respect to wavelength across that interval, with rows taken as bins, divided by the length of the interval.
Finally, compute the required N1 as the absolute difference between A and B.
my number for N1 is 6.6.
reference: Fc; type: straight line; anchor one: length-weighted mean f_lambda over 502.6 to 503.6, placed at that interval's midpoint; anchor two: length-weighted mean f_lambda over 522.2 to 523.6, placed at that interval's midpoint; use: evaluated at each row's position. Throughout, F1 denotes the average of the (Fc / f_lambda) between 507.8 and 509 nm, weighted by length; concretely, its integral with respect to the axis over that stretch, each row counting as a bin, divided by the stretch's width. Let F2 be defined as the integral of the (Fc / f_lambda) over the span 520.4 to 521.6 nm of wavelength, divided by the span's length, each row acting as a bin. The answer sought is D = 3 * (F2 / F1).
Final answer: 3.1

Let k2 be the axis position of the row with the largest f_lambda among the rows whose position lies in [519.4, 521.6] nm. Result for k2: 519.6 nm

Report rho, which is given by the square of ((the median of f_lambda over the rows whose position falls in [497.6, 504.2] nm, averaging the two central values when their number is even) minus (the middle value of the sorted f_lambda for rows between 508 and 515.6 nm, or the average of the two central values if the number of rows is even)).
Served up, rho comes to 14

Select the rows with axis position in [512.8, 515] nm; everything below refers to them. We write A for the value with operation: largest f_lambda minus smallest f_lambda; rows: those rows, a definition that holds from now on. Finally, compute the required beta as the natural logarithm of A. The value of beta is 0.64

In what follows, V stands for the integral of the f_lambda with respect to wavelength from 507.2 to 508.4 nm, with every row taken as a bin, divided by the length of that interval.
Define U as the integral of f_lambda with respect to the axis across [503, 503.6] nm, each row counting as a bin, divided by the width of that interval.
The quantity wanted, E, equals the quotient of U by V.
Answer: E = 0.86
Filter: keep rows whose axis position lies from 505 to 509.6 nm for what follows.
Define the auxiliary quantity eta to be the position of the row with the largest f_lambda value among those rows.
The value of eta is 509.1 nm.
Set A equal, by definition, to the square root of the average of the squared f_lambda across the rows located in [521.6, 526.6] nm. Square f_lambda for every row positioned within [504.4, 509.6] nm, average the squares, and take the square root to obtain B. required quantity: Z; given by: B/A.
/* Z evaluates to 1.0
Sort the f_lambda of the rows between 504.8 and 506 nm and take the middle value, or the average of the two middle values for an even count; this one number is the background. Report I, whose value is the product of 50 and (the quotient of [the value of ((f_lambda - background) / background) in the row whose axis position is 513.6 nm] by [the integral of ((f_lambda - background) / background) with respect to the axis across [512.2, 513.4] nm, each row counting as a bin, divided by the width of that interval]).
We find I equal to 60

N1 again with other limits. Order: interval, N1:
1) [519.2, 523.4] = 7.3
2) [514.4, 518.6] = 10.8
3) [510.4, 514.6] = 9.5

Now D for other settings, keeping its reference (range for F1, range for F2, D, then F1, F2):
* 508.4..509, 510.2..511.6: 2.7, 0.84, 0.76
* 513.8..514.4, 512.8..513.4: 3.2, 0.60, 0.64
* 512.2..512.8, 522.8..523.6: 4.3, 0.70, 1.01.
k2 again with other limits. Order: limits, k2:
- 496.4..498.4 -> 498.3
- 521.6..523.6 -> 522.9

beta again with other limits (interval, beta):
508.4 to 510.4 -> 0.37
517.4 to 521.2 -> 1.52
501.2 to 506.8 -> 0.45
